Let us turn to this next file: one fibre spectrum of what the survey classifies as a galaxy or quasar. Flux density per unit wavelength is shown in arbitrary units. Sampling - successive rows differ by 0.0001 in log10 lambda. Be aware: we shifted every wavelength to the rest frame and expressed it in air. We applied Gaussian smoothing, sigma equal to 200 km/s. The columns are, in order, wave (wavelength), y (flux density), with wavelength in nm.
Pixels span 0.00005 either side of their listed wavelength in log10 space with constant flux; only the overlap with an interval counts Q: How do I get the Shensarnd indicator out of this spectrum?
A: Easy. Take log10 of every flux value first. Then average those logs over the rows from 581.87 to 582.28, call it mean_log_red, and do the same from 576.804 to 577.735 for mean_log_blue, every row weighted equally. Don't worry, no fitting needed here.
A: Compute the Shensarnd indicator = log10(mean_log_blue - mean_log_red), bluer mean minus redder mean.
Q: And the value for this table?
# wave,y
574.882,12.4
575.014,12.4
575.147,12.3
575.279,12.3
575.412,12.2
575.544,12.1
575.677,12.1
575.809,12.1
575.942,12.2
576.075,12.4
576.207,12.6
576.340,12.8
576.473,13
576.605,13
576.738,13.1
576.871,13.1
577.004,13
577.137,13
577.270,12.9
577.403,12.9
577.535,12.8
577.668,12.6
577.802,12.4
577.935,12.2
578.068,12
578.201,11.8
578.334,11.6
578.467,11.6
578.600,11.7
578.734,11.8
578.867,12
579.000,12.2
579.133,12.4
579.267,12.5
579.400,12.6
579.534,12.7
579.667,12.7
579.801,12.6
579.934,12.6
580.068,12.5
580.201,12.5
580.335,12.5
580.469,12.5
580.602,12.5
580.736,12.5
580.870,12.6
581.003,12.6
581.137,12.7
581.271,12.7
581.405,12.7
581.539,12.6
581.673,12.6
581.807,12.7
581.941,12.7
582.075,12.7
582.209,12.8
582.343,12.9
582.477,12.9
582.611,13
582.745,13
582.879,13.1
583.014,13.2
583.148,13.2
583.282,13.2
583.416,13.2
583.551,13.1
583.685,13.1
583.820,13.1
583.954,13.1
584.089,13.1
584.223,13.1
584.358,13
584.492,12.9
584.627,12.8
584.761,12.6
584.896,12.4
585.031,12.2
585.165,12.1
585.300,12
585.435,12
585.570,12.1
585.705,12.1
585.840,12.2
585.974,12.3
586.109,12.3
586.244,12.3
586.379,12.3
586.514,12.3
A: -2.3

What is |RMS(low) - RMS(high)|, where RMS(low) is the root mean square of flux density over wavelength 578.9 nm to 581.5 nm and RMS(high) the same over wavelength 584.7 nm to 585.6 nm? 0.36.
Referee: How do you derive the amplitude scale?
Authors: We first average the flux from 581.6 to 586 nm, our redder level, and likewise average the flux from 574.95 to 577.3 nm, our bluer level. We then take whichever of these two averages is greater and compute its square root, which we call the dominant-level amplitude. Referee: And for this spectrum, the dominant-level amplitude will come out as 3.57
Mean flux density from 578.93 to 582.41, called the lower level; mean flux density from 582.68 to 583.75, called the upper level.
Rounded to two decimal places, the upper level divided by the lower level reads 1.04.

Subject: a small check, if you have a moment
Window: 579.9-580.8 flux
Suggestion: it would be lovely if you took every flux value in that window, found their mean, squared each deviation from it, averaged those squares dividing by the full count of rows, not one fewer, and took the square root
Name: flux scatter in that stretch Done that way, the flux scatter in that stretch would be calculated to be 0.03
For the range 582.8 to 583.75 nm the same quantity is 0.05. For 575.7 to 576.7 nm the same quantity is 0.34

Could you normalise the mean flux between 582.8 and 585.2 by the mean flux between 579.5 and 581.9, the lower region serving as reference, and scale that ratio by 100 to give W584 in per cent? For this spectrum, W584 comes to 103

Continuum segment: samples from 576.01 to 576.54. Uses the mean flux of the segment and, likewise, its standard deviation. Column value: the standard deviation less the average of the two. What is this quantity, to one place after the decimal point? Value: -6.2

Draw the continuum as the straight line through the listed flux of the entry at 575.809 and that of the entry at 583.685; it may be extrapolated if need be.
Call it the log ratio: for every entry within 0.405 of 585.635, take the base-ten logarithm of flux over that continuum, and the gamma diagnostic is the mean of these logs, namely -0.042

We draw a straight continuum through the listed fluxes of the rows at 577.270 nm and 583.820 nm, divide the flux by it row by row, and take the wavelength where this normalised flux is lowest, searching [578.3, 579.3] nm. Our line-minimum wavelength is 578.467 nm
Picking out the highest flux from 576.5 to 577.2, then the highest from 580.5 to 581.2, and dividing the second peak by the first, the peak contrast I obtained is 0.97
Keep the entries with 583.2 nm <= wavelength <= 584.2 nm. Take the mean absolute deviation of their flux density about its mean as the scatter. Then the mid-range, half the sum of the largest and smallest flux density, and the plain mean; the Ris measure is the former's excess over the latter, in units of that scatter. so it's 0.5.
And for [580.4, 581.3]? 0.2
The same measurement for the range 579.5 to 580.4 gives 0.2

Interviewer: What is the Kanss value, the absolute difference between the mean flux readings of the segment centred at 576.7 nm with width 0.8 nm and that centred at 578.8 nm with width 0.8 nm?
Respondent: 1.0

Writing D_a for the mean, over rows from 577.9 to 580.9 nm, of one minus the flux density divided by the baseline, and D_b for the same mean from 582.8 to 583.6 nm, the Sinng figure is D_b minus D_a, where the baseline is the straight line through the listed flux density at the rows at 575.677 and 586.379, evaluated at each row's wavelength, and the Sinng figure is -0.066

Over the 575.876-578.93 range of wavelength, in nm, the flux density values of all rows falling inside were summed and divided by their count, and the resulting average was 12.5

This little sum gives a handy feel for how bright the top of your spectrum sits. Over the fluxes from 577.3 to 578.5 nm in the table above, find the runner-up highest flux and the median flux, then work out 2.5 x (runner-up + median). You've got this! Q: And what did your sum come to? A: 62.5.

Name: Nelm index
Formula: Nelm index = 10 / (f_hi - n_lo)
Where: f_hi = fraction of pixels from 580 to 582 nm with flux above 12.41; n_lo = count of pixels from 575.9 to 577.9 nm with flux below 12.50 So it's -5.0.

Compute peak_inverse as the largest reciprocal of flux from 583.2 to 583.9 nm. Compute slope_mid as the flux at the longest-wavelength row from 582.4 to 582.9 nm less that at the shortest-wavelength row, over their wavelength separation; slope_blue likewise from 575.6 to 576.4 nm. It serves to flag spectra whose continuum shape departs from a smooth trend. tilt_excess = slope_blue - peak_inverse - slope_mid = 0.5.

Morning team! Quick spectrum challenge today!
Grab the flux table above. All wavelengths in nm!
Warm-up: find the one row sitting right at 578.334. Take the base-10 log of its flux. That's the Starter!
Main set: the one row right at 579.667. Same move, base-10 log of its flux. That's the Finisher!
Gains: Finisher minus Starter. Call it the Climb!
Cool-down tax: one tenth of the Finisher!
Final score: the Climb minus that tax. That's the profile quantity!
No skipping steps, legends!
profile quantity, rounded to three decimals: -0.071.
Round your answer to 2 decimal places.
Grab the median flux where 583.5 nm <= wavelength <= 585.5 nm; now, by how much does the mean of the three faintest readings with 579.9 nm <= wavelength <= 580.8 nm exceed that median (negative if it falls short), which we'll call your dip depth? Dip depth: -0.40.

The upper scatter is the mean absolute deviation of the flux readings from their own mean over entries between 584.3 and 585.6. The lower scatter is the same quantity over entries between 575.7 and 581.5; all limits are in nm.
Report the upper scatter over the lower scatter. 1.1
